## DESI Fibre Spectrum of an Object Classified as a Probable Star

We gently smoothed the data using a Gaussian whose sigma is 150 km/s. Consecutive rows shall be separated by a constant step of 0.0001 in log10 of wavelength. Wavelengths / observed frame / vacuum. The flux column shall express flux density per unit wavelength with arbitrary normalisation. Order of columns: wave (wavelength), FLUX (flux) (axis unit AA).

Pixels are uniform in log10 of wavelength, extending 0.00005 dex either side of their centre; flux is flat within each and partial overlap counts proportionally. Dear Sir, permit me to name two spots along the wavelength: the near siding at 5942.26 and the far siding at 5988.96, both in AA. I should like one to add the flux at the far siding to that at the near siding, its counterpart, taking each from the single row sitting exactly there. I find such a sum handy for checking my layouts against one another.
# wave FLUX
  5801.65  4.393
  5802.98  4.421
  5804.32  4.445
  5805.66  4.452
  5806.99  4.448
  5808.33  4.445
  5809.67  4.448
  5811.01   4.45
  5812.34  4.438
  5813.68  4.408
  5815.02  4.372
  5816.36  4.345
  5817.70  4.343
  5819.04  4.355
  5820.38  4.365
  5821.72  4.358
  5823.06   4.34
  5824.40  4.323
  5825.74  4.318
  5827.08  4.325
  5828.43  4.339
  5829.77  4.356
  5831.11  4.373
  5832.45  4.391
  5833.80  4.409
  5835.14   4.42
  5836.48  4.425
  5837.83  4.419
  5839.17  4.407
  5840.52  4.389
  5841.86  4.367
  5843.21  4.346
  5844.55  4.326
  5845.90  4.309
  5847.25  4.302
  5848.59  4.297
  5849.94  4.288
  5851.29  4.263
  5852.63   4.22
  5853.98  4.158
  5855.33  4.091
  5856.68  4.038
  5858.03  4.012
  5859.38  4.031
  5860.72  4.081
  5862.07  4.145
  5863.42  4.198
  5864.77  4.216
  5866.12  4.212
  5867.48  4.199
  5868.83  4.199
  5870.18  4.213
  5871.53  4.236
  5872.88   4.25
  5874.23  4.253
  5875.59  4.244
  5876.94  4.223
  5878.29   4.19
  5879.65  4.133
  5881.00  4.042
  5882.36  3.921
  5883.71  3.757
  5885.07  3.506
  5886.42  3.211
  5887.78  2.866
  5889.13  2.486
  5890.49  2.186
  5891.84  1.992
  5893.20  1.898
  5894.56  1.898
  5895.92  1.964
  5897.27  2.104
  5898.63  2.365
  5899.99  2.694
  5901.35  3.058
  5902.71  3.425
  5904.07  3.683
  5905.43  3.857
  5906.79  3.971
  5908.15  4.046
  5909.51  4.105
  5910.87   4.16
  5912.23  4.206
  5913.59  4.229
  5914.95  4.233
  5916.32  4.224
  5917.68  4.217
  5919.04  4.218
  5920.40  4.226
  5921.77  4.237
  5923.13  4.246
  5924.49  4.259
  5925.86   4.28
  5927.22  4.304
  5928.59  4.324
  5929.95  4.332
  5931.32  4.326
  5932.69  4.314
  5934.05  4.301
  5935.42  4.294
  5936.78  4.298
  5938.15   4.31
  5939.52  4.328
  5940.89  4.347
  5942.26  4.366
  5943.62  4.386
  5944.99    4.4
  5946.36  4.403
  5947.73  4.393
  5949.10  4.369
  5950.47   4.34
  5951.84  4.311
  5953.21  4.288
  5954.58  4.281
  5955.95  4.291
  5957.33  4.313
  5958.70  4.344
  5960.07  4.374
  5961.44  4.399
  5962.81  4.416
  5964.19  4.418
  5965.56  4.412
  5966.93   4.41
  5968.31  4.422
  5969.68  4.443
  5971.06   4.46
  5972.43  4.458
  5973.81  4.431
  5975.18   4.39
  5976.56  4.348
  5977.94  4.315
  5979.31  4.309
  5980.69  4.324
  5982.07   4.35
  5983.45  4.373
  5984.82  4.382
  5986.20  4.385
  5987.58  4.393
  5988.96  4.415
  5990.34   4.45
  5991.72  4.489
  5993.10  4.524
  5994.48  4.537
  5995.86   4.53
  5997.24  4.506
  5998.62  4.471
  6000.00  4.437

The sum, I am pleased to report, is 8.78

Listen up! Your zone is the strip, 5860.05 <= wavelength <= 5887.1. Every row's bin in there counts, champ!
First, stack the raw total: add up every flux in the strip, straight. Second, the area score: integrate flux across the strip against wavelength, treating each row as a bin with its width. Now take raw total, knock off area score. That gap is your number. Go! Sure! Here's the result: -28.7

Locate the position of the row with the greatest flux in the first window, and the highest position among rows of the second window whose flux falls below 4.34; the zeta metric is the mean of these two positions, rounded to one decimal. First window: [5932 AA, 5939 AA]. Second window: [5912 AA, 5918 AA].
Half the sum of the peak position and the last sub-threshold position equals 5925.2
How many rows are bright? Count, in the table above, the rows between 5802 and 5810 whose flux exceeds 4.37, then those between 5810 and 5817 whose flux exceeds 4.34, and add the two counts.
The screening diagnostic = 11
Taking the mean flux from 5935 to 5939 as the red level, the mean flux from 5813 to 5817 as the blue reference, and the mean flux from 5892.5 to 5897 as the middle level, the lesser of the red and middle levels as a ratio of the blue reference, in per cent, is 44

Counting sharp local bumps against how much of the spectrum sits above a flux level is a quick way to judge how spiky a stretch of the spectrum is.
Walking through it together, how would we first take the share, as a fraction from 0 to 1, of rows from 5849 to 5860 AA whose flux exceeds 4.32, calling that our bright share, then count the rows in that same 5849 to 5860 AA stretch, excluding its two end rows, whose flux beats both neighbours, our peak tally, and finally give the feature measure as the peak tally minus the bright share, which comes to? 0.00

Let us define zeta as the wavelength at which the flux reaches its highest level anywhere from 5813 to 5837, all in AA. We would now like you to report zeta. 5836.48 AA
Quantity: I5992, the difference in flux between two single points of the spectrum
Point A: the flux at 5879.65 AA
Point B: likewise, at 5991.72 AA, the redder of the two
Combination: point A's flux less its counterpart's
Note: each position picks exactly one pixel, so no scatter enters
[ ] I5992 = -0.4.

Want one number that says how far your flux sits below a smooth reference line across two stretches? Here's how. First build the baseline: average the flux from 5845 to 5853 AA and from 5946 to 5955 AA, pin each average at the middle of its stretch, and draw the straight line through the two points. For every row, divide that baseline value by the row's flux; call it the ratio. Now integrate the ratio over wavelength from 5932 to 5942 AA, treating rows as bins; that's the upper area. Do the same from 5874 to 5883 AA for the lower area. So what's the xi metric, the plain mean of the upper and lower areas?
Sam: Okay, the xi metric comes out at 9.7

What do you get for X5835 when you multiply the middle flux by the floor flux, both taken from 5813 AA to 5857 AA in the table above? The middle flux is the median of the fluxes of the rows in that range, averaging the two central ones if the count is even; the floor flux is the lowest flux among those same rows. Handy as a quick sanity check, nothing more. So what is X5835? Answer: 18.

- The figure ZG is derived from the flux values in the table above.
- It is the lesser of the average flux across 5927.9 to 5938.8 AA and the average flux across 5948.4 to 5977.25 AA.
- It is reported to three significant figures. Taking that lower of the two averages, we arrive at 4.31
